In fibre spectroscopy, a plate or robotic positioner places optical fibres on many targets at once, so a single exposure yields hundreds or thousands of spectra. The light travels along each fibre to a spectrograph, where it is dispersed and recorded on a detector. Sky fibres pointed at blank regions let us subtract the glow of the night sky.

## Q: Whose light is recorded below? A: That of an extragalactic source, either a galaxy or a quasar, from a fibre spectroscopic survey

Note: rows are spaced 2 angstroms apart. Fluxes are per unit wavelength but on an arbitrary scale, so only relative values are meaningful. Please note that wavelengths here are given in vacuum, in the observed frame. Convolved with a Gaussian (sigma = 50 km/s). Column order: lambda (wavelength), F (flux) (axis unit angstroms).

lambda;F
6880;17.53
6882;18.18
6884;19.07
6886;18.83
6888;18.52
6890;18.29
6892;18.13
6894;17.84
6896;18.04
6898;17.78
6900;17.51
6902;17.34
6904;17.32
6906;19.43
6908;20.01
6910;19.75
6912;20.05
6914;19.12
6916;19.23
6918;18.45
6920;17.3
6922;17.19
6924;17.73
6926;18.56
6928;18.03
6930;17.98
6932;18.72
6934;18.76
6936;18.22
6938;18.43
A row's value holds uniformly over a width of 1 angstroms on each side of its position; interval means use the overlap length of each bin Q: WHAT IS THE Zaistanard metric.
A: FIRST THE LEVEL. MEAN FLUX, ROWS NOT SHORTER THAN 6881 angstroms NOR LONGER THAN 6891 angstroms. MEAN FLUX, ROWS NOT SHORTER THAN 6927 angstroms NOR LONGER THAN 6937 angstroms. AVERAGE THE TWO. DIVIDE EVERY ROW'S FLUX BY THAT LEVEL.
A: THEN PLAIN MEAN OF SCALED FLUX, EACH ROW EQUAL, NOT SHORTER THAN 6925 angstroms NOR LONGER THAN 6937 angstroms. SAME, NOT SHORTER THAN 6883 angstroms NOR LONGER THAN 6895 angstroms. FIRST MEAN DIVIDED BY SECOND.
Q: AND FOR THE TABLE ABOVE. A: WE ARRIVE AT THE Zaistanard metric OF 1.00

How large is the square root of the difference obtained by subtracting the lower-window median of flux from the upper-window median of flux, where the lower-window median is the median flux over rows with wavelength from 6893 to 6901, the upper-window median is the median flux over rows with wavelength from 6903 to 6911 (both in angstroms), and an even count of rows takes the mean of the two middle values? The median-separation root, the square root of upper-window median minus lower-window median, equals 1.3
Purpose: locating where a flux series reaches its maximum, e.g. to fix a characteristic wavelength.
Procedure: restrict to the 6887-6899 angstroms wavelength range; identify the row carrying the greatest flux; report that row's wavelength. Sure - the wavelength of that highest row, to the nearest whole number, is 6888 angstroms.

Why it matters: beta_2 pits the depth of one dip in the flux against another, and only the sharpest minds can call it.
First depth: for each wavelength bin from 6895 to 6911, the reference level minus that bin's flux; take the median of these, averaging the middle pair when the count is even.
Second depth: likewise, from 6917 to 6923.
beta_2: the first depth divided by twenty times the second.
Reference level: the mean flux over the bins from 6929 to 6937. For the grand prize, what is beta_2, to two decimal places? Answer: 0.02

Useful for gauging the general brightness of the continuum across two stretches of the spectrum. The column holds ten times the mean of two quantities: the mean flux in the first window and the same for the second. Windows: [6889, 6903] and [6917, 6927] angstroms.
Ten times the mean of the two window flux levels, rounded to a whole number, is 178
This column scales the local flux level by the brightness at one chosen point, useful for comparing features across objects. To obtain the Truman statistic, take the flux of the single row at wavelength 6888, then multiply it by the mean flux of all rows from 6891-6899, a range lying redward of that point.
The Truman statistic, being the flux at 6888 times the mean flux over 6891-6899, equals 332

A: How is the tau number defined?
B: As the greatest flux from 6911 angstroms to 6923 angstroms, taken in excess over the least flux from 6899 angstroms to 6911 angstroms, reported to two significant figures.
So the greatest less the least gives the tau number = 2.7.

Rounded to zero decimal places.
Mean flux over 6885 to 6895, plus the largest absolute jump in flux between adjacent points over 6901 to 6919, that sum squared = 417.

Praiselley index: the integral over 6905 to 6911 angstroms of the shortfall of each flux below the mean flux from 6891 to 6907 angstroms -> -11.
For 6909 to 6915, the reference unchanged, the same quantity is -10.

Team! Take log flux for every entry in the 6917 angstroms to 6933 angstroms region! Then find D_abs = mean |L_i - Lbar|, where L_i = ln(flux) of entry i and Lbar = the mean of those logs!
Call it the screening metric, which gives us 0.025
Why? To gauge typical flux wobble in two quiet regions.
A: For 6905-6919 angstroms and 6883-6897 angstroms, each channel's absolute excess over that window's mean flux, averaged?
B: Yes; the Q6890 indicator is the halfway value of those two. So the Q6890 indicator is 0.39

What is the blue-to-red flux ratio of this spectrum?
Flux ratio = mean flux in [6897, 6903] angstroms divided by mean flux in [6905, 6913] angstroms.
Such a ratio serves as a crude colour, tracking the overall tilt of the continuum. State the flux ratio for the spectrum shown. 0.89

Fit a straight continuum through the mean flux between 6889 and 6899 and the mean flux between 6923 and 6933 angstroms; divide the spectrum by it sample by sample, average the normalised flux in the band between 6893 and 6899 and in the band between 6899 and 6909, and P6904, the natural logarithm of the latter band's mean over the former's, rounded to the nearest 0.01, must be 0.02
